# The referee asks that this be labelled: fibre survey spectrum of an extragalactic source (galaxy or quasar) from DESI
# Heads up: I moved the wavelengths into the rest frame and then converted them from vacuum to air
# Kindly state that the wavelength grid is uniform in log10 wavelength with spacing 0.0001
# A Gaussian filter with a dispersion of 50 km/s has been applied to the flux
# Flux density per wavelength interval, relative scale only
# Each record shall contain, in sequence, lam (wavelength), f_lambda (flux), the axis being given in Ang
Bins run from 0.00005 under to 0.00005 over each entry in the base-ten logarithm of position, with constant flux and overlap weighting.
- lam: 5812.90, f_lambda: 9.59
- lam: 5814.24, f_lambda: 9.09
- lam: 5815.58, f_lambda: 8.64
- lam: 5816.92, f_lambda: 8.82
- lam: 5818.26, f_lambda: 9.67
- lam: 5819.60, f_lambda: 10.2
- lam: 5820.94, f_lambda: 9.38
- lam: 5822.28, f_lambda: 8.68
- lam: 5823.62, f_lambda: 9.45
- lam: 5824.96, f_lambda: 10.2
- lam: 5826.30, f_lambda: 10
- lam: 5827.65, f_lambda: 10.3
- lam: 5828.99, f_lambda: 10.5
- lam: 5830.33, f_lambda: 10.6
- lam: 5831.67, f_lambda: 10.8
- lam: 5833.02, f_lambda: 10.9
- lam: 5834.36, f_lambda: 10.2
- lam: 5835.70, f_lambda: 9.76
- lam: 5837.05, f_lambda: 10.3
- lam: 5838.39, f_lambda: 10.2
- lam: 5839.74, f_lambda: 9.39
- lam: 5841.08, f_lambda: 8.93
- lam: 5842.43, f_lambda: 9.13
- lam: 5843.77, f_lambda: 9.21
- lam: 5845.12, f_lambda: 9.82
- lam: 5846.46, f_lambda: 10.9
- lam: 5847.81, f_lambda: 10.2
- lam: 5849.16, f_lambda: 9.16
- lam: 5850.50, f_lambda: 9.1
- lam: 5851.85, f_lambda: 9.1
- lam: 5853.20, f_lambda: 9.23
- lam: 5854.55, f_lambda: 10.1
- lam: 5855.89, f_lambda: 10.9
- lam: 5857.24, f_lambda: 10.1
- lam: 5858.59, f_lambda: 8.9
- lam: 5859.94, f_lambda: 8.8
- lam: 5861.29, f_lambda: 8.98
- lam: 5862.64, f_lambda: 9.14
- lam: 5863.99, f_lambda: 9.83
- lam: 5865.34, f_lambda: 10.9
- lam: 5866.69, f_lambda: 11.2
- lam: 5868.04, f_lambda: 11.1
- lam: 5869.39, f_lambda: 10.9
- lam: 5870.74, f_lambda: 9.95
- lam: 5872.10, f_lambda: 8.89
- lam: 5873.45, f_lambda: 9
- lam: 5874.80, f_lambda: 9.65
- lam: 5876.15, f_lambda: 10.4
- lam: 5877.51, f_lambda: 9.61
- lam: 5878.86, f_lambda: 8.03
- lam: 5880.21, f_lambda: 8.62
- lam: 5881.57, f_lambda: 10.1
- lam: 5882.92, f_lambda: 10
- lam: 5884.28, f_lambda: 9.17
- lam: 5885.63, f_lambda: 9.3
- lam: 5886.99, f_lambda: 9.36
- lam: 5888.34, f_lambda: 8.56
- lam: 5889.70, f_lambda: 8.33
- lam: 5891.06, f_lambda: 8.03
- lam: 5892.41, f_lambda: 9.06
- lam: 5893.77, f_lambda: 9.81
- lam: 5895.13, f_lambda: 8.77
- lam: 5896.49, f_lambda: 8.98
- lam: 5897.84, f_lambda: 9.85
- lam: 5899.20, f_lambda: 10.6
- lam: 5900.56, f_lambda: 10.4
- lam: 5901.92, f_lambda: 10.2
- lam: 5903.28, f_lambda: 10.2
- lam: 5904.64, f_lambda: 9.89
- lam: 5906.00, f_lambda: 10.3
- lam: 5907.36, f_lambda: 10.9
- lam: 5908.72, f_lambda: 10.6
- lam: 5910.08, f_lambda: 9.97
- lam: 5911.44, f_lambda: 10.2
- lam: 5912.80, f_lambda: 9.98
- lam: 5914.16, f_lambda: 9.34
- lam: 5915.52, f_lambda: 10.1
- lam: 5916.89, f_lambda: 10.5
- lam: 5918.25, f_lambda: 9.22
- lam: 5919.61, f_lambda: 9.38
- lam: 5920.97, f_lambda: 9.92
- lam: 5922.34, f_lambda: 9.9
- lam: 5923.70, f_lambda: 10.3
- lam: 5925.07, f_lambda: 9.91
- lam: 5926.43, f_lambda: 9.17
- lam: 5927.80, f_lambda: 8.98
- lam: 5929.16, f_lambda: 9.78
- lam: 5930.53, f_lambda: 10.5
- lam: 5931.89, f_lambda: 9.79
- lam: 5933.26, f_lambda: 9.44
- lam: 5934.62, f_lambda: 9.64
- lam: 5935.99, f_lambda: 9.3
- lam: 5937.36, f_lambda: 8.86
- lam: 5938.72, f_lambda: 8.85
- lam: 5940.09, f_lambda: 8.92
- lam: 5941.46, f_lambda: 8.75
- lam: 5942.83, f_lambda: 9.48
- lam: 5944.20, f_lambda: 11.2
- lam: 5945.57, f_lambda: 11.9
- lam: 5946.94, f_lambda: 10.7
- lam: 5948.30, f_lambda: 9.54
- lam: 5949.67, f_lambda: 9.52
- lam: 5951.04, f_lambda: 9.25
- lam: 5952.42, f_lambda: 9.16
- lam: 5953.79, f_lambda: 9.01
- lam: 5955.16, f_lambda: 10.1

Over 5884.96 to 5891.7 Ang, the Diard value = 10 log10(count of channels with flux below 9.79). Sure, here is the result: 7.0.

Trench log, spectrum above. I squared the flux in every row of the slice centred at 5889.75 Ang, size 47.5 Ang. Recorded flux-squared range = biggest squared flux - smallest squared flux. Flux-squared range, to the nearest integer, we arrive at 61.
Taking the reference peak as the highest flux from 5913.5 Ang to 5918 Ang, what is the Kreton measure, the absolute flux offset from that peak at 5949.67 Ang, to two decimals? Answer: 0.98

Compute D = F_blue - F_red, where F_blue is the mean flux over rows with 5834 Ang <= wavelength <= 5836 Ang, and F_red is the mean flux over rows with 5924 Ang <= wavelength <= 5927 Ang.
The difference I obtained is 0.4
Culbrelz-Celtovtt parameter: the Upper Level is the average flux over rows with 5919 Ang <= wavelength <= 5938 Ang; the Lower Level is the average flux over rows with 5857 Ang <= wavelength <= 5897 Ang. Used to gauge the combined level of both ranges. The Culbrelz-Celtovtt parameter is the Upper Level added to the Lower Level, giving 19.1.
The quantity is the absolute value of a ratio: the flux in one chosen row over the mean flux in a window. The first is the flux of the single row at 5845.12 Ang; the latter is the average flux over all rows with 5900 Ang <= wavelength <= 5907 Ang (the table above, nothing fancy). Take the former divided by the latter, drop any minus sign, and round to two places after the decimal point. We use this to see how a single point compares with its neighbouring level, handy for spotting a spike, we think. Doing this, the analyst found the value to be 0.96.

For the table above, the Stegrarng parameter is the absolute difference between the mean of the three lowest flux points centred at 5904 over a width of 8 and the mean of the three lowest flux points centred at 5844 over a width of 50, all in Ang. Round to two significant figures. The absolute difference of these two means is 1.3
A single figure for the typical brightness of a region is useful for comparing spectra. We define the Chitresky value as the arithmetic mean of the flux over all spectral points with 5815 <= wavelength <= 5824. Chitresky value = 9.3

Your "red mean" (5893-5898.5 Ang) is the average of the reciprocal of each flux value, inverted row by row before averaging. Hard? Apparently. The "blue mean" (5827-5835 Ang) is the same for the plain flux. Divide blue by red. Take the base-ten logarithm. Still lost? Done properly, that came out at 1.99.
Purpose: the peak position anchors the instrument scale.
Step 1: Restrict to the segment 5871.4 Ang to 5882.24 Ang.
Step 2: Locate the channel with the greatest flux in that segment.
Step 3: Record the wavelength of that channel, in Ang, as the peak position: 5876.15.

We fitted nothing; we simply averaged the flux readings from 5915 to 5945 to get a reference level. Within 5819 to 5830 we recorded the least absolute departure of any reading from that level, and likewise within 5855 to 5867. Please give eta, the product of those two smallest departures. 0.036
